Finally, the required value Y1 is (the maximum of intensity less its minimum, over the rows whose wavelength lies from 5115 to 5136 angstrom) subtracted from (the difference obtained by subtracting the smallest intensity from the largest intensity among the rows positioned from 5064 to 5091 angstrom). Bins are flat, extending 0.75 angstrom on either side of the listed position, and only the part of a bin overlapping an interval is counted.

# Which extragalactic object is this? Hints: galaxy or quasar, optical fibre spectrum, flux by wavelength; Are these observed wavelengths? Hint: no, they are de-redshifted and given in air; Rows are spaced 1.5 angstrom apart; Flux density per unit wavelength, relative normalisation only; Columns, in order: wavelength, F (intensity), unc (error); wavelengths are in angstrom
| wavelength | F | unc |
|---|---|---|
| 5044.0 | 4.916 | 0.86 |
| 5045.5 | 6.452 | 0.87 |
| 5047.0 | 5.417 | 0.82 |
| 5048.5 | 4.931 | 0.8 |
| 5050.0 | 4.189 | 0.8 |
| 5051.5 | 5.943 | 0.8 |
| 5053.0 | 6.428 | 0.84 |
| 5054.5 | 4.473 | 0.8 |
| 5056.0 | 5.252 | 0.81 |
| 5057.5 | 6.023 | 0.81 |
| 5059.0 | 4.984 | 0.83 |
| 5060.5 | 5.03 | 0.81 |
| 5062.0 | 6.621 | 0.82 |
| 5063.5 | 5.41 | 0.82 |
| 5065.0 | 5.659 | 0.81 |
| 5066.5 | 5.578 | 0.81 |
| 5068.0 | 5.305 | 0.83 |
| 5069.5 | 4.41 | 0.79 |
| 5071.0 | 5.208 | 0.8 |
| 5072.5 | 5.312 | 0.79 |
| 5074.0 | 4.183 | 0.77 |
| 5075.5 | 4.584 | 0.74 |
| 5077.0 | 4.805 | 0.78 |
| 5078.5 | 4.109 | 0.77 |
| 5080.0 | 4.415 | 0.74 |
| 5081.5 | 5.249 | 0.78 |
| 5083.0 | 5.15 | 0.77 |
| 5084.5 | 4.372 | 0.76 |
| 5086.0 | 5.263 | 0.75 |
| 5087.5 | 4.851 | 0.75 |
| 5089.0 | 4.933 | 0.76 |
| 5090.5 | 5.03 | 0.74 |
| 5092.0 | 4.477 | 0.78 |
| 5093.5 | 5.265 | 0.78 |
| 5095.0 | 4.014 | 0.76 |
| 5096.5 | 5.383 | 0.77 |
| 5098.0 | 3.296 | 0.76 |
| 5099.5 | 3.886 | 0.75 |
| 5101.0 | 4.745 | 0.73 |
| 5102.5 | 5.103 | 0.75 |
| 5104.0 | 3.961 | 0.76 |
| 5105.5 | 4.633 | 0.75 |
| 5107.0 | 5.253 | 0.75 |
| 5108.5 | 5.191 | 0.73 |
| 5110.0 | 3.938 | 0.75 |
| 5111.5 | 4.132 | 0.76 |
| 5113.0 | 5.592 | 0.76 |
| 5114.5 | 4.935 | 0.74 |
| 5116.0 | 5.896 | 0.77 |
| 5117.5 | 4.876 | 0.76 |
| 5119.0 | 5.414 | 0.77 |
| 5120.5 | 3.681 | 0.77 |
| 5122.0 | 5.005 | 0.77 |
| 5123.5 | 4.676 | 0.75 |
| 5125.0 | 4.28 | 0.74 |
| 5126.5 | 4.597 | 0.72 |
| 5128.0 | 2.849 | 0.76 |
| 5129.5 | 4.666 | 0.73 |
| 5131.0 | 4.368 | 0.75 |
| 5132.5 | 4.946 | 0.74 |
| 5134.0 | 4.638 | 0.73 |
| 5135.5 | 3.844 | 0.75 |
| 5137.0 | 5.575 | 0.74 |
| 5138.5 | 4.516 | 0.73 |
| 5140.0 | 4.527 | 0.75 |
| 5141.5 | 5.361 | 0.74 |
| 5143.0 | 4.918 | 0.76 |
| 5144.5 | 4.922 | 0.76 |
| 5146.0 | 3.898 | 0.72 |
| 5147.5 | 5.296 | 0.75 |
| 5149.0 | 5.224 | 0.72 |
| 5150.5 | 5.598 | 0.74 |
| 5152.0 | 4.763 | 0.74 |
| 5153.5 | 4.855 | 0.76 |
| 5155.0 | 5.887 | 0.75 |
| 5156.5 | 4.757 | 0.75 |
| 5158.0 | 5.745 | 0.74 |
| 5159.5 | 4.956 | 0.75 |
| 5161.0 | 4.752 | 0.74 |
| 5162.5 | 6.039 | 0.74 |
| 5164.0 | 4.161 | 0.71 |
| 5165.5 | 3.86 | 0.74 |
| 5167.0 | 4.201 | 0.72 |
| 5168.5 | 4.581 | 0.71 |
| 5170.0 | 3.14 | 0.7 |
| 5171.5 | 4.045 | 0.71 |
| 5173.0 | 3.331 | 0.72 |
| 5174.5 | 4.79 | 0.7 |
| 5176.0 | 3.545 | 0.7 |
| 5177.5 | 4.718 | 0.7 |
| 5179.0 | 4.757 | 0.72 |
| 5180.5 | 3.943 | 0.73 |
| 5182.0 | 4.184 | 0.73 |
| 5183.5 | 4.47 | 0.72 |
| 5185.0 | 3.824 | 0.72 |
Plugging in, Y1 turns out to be -1.5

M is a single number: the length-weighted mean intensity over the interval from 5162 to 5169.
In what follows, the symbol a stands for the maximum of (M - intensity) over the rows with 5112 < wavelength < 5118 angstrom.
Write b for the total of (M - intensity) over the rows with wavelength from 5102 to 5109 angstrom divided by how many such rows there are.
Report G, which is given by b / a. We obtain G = 0.9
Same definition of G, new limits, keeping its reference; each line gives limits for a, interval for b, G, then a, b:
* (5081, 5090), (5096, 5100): 2.3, 0.1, 0.3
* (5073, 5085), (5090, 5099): -0.2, 0.4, -0.1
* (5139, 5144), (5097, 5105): -27.4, 0.0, 0.3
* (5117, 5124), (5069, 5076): -0.3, 0.8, -0.2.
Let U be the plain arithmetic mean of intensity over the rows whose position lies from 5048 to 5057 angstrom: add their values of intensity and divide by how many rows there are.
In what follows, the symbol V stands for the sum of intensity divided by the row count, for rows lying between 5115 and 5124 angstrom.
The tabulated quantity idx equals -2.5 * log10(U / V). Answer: -0.060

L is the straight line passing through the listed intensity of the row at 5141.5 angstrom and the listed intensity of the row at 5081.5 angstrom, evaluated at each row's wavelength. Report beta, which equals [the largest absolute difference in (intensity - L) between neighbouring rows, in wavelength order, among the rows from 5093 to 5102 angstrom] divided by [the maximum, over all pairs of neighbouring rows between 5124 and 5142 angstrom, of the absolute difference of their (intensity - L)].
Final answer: 1.2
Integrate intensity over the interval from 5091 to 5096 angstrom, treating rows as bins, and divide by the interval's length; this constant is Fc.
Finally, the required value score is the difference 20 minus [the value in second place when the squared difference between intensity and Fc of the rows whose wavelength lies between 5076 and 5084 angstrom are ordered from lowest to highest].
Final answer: 19.9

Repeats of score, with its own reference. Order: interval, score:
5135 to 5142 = 20.0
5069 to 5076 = 19.9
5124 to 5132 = 20.0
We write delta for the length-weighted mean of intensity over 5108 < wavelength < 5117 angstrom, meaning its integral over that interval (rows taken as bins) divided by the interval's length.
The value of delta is 4.9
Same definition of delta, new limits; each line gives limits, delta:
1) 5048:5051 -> 4.6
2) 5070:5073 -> 5.2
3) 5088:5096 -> 4.8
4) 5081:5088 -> 5.0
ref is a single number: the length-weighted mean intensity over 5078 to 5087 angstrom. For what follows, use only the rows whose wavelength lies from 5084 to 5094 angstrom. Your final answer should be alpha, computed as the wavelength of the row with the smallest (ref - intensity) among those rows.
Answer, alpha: 5093.5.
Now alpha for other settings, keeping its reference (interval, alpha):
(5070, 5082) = 5072.5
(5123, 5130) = 5123.5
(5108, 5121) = 5116.0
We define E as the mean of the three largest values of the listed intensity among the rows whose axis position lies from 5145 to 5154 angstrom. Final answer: 5.37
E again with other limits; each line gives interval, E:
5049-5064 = 6.36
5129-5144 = 5.29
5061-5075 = 5.95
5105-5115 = 5.35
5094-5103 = 5.08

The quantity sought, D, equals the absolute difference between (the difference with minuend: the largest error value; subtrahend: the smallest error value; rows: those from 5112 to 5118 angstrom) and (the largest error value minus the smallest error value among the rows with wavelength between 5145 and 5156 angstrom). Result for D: 0.010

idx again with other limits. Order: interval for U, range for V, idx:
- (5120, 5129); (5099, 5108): 0.103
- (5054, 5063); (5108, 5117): -0.094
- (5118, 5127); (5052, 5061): 0.165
